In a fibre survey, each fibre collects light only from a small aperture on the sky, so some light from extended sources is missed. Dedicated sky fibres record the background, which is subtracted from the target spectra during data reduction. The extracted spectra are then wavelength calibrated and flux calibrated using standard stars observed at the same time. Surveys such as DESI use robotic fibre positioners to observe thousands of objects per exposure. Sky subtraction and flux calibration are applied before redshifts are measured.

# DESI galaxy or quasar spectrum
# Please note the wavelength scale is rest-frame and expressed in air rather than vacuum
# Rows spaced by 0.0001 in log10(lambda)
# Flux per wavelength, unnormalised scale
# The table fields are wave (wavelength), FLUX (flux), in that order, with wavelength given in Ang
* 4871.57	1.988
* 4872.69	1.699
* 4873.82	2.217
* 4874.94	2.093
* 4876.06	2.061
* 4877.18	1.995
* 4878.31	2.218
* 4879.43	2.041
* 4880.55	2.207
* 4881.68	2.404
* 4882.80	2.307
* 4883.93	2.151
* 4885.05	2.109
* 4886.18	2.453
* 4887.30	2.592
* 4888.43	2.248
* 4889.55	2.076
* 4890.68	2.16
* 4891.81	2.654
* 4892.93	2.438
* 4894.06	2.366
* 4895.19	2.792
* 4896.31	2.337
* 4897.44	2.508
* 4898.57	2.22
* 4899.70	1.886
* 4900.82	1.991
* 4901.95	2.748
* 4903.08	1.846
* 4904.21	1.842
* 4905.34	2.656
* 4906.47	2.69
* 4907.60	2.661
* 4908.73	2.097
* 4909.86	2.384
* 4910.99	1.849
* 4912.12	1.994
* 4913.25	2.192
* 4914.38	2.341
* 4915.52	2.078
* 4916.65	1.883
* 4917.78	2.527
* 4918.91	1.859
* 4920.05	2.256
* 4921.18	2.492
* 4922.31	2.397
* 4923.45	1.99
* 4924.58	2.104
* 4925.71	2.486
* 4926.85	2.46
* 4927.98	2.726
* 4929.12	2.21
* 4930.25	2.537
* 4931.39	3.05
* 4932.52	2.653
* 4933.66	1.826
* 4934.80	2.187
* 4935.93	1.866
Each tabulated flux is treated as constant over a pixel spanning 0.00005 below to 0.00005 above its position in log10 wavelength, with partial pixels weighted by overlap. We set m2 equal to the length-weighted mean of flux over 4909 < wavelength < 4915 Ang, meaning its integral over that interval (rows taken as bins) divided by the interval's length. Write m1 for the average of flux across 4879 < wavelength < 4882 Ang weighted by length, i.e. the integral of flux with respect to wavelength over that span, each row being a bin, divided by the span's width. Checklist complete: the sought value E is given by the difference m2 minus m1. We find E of -0.06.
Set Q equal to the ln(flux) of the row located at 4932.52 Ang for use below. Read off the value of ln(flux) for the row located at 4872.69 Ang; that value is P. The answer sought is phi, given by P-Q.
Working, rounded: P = 0.53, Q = 0.98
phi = -0.45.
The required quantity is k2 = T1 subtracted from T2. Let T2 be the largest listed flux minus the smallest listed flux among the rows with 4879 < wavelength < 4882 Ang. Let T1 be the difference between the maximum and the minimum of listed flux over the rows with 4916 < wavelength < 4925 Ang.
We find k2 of -0.3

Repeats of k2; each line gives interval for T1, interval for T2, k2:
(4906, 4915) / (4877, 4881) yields -0.6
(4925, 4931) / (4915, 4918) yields 0.1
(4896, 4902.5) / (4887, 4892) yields -0.3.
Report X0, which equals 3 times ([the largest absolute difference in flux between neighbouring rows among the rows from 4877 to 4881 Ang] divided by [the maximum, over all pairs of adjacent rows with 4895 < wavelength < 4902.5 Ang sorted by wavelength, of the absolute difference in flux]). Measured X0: 0.9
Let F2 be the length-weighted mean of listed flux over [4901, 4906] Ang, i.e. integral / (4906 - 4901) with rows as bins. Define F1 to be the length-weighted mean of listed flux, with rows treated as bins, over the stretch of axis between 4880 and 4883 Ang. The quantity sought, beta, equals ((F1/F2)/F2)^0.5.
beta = 0.67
